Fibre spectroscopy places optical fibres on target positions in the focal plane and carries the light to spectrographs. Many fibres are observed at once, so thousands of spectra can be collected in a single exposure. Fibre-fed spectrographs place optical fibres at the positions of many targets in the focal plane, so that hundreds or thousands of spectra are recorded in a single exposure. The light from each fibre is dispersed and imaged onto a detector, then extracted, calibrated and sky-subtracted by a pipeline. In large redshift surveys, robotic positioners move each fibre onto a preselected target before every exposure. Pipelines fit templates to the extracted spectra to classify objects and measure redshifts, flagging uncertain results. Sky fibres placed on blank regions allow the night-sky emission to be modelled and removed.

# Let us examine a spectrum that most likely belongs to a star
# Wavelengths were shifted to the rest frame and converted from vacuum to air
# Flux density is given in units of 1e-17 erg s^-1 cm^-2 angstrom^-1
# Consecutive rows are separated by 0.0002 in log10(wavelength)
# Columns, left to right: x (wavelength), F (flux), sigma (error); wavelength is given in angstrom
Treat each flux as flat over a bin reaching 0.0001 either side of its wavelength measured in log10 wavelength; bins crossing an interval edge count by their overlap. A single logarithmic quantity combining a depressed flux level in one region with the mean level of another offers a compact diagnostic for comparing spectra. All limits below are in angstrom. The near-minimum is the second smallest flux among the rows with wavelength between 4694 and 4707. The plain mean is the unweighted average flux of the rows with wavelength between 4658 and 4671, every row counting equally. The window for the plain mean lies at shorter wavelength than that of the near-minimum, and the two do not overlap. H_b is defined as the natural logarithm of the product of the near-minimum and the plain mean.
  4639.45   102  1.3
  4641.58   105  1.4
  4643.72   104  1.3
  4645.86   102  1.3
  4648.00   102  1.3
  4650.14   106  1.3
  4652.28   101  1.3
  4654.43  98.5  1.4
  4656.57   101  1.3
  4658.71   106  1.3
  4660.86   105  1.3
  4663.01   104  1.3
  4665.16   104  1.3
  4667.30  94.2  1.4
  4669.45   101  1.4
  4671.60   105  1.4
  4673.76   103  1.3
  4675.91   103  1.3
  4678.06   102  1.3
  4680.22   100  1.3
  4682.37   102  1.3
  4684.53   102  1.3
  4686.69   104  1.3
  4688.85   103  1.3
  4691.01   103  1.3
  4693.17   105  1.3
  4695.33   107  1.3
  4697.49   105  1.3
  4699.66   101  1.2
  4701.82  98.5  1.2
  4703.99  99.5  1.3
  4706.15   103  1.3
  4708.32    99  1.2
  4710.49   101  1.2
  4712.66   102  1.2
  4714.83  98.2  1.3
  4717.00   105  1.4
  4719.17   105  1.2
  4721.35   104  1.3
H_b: 9.229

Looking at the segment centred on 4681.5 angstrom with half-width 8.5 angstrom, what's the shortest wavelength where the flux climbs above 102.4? 4673.76 angstrom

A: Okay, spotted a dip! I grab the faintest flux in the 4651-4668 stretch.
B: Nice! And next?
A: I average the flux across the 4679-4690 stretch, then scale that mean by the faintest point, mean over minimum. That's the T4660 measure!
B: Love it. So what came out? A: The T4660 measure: 1.08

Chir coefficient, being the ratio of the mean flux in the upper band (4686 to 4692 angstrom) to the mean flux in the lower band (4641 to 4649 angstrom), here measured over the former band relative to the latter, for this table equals 1.00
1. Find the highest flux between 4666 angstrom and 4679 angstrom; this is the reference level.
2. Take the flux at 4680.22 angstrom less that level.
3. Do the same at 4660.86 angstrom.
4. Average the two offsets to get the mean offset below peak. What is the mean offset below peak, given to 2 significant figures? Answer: -2.5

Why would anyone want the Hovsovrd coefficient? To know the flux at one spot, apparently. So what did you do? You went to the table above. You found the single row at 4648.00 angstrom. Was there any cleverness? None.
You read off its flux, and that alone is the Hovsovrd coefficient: 102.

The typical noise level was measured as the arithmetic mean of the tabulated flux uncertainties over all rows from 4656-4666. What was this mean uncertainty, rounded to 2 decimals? 1.30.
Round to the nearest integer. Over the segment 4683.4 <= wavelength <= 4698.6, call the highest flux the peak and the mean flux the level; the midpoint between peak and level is 106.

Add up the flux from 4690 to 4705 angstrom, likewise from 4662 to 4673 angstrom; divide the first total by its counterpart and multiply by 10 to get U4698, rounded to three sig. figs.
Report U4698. 14.1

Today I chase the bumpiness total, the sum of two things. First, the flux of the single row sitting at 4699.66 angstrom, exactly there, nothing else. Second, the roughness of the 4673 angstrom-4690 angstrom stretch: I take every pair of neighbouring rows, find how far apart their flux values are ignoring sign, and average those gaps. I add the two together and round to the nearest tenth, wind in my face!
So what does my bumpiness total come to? 102.1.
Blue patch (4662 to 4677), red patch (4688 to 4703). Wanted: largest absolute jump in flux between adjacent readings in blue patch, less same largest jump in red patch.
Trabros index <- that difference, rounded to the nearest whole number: 6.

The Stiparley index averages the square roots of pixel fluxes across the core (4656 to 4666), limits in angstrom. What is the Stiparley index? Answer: 10.20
